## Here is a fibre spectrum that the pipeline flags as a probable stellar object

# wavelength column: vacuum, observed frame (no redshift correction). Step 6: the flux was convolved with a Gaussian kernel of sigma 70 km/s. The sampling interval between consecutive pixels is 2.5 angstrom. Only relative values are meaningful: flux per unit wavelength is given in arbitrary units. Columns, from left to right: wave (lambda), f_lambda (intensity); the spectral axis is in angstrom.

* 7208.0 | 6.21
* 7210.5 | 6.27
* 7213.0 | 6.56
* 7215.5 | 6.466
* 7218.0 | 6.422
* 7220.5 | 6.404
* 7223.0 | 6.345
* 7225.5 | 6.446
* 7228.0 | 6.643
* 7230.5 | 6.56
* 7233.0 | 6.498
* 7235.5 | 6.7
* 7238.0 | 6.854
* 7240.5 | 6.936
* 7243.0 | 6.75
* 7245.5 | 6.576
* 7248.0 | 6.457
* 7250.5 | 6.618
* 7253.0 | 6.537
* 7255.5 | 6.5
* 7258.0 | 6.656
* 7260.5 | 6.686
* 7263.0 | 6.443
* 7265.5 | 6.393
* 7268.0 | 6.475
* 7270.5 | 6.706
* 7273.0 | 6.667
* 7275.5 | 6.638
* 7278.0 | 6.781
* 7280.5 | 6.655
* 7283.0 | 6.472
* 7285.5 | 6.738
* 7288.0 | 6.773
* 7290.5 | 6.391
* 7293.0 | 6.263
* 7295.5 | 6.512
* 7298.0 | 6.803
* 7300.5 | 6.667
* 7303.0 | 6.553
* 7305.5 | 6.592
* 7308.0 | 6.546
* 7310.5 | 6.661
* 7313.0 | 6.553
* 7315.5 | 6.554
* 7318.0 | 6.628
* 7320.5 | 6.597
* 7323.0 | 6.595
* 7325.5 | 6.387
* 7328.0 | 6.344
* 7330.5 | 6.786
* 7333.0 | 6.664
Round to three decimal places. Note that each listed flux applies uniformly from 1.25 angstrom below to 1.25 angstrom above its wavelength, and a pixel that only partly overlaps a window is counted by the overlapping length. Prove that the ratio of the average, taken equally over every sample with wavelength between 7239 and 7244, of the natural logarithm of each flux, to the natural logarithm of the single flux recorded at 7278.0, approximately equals 1.005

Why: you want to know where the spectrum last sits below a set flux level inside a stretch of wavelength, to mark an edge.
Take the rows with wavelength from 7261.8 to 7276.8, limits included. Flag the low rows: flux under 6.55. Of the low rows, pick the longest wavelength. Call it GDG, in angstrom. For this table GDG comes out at 7268.0 angstrom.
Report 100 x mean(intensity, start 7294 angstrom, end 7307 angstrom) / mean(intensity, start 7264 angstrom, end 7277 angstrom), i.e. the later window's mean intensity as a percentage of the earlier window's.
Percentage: 101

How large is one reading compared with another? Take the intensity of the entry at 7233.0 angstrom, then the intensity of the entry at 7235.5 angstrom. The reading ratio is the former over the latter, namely 0.97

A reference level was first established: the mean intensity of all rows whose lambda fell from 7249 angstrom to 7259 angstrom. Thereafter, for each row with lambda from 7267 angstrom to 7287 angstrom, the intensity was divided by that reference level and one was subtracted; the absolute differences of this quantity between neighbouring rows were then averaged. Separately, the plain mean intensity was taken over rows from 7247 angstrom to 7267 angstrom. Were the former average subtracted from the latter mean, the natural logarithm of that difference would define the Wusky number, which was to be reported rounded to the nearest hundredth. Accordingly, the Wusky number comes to 1.87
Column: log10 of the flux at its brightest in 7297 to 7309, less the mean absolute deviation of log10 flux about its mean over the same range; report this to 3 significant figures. 0.827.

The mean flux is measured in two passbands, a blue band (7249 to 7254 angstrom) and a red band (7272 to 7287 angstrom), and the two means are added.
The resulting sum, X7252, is 13.2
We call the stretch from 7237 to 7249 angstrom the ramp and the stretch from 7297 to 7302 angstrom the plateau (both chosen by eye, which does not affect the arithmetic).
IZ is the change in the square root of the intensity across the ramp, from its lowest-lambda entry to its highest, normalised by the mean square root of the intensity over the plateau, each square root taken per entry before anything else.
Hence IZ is -0.030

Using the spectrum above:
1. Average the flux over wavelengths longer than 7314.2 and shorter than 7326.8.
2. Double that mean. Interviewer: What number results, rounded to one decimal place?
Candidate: 13.1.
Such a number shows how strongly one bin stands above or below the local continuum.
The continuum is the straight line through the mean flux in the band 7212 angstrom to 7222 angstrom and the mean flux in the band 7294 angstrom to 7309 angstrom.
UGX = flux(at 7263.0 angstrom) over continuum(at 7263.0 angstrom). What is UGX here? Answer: 0.985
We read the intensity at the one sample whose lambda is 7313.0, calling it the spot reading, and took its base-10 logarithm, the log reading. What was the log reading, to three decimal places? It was 0.816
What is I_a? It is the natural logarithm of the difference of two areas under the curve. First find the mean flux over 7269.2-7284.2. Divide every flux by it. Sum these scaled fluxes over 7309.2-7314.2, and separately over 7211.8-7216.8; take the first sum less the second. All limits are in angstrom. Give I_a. -3.6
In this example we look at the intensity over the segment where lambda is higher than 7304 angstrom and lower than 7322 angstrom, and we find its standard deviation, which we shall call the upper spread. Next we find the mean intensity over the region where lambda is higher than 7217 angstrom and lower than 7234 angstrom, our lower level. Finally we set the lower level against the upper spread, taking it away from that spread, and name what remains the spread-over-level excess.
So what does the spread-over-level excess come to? -6.43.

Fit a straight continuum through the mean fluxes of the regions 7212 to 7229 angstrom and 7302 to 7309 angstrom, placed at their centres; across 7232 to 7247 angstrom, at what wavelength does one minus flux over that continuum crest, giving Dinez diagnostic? 7233.0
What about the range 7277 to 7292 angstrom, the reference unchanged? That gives 7290.5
